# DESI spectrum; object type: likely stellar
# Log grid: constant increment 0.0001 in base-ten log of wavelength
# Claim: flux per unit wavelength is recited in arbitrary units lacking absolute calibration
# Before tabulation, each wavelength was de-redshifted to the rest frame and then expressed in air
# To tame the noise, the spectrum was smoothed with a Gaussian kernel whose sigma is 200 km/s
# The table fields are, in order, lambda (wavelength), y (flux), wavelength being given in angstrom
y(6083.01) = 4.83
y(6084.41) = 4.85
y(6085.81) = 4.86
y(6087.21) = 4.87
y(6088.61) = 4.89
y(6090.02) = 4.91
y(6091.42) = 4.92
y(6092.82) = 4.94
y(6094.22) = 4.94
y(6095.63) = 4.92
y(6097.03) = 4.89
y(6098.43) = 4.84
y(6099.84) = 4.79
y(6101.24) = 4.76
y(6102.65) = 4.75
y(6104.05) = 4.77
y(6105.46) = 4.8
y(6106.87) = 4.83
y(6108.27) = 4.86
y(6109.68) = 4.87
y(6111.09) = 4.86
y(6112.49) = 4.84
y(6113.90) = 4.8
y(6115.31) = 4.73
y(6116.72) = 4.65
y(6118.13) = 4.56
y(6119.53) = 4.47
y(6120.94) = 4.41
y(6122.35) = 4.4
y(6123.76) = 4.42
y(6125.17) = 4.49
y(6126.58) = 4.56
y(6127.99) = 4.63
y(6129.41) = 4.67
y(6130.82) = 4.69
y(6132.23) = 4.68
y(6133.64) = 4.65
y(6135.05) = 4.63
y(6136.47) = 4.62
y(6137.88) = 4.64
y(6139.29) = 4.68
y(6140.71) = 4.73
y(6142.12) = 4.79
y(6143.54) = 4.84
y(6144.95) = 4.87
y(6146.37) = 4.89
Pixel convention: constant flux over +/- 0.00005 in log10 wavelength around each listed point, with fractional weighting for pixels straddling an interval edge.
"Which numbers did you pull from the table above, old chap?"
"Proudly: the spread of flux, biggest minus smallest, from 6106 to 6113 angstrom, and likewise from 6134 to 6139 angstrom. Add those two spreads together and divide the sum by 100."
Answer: 0.0006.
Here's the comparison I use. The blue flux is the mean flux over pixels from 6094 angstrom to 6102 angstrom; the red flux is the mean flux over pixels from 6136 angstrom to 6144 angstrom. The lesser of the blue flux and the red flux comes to 4.72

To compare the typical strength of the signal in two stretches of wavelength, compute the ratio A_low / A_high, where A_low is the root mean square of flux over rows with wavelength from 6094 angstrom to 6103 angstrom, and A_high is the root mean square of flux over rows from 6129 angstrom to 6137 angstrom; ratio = 1.040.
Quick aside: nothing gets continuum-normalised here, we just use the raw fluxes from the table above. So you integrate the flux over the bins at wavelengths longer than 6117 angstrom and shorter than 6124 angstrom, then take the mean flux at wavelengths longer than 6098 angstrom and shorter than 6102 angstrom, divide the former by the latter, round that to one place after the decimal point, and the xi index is 6.5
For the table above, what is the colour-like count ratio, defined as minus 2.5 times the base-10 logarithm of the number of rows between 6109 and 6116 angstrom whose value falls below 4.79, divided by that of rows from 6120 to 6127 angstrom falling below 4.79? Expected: 1.7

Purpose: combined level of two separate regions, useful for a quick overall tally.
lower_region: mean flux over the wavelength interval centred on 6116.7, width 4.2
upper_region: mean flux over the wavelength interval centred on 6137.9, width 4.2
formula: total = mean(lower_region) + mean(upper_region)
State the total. 9.3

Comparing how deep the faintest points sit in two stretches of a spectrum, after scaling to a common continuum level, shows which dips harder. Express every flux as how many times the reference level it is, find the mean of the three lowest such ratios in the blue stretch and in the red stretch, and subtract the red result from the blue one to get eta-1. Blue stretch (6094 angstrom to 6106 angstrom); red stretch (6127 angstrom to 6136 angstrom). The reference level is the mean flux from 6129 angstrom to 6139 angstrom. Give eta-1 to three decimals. 0.026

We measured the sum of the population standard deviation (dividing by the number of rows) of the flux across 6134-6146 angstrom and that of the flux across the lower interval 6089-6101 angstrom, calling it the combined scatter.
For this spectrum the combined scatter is 0.142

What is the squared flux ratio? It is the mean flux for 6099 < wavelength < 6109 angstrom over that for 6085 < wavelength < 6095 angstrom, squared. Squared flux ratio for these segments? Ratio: 0.96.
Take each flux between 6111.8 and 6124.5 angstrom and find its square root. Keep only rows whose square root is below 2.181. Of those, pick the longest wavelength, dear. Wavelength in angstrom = 6123.76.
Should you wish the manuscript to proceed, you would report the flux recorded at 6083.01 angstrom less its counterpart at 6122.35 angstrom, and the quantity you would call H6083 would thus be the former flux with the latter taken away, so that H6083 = 0.43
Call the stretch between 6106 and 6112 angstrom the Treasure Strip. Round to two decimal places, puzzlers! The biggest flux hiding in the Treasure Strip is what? 4.87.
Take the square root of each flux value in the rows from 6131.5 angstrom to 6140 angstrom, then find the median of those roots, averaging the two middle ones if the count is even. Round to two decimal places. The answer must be 2.16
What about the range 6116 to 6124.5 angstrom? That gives 2.11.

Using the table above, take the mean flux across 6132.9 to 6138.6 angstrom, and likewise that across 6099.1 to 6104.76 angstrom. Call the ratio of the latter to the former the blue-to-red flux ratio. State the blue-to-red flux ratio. 1.03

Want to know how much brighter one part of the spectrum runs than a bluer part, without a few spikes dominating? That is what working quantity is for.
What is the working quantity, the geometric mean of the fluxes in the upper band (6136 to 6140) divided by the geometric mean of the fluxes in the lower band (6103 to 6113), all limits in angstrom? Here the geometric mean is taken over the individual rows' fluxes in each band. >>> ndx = 0.961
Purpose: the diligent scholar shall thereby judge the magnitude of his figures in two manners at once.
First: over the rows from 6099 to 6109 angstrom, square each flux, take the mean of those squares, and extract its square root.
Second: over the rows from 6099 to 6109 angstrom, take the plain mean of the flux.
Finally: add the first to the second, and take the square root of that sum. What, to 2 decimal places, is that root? 3.10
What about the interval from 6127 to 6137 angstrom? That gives 3.05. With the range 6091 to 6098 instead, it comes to 3.14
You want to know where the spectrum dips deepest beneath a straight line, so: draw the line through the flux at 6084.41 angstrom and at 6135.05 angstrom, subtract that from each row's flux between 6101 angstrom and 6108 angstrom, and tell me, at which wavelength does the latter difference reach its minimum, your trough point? 6102.65 angstrom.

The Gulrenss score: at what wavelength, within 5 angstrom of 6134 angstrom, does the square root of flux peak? 6130.82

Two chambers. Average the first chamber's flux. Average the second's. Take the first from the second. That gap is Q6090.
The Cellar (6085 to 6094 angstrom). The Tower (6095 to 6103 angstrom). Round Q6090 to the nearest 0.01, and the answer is -0.07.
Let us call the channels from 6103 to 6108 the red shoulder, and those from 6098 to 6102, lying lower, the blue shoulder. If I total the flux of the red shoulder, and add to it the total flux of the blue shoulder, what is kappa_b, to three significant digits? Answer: 28.8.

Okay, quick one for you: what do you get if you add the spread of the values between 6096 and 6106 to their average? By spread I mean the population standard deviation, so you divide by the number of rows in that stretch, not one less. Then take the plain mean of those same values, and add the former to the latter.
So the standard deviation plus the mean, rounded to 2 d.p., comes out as 4.85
